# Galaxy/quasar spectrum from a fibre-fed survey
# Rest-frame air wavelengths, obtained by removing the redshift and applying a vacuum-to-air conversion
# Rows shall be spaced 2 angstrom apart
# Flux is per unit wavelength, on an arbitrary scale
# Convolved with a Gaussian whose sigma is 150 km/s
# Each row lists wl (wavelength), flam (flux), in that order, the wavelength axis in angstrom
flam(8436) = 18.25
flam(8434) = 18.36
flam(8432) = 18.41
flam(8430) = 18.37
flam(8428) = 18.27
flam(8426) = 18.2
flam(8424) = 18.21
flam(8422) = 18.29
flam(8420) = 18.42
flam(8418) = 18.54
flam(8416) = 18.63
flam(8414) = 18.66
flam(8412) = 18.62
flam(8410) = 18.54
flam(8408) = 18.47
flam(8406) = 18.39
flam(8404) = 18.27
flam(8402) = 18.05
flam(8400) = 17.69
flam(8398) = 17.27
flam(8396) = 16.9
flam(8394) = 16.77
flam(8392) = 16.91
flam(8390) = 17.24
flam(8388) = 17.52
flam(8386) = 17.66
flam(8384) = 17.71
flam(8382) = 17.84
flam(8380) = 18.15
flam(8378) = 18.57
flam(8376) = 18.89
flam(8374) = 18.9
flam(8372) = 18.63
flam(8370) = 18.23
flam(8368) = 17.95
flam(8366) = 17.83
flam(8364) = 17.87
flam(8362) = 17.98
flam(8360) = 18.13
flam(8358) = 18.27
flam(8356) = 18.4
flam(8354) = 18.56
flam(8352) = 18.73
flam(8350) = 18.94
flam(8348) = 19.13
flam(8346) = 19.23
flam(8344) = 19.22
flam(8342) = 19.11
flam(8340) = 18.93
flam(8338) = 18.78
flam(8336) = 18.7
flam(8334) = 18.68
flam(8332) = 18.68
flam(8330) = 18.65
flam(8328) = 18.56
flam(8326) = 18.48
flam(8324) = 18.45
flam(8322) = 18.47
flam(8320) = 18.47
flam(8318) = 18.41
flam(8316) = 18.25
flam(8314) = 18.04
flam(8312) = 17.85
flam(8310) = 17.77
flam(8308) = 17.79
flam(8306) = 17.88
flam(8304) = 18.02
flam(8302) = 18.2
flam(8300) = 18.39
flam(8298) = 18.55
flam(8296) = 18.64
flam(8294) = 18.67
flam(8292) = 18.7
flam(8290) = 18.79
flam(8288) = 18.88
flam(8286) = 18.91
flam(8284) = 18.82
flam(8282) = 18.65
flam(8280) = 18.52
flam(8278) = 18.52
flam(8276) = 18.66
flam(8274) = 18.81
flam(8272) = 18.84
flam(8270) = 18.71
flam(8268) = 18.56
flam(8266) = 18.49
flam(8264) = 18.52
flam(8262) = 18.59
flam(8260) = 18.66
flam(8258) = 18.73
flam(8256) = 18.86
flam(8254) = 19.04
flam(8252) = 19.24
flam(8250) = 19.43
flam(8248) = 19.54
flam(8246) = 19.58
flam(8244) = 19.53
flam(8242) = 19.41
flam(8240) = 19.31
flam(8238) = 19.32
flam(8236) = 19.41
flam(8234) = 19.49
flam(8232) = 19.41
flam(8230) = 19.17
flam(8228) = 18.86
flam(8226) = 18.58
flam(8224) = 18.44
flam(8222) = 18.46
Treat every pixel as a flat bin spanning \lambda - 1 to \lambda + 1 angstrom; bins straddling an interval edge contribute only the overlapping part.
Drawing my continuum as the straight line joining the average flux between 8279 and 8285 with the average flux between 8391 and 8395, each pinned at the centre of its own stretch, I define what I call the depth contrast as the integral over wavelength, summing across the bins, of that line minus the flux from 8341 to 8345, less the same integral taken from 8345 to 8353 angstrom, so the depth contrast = 5.5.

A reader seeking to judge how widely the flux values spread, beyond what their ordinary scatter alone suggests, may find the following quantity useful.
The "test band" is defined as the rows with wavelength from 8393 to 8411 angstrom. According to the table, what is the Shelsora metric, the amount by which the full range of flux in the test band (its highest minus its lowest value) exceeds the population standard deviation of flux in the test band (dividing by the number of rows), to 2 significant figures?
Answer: 1.1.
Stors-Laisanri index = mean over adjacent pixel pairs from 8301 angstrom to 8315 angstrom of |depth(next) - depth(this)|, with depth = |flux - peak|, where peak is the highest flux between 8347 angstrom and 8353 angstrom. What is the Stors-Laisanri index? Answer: 0.117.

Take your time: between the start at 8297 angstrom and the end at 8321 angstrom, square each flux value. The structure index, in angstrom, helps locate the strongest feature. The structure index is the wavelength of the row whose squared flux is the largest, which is 8298 angstrom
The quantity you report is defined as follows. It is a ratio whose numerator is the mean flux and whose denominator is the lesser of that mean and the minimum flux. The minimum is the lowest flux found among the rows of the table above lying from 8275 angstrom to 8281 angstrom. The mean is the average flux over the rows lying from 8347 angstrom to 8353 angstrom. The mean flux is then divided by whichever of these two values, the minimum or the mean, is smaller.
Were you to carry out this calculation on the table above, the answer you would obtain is 1.02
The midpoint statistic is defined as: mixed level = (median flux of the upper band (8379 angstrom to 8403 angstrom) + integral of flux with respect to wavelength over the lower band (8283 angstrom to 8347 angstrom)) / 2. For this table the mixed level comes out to 602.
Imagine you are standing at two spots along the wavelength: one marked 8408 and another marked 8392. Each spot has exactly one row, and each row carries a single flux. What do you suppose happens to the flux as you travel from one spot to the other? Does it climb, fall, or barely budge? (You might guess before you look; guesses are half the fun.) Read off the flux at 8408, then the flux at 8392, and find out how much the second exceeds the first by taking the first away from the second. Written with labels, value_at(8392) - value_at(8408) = -1.6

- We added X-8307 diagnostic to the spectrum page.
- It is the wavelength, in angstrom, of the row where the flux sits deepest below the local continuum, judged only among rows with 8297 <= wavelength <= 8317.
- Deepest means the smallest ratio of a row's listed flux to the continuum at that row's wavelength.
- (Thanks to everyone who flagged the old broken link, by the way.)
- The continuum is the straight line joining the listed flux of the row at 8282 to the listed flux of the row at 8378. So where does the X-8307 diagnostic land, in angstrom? 8310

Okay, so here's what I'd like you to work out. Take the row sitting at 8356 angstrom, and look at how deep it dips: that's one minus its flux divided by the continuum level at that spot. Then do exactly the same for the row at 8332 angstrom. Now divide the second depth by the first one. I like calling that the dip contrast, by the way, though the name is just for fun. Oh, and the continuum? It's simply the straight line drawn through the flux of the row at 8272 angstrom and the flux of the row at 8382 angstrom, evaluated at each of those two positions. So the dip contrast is 1.2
